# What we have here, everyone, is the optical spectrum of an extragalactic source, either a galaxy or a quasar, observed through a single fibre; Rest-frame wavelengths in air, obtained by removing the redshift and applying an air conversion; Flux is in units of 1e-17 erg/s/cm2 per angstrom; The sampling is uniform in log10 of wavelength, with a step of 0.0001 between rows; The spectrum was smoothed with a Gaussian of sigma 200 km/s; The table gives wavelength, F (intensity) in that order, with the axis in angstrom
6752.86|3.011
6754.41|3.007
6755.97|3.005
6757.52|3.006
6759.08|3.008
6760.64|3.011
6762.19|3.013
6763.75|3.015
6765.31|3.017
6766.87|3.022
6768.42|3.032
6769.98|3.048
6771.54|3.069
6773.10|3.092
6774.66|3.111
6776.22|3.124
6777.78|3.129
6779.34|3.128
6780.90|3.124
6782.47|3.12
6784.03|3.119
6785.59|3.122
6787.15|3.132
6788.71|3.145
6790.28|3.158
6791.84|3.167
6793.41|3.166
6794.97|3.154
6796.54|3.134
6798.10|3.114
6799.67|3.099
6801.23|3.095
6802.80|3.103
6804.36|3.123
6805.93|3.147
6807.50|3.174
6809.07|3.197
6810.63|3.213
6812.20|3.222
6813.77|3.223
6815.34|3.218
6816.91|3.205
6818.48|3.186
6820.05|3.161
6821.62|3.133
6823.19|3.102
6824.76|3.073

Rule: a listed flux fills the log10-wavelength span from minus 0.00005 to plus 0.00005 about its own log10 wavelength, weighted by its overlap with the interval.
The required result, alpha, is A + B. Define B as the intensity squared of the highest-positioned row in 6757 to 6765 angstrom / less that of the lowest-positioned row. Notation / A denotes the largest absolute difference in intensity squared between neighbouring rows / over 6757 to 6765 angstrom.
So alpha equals 0.1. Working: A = 0.02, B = 0.05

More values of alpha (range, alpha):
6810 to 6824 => -0.5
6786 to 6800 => -0.1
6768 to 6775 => 0.6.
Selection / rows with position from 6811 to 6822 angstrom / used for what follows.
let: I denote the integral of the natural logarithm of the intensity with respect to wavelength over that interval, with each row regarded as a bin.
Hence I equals 12.8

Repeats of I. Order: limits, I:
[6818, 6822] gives 4.6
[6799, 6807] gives 9.1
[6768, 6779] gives 12.4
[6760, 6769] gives 10.0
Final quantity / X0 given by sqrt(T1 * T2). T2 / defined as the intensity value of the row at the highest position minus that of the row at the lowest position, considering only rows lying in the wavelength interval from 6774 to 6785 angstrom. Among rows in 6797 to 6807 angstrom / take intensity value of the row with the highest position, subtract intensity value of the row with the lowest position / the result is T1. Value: 0.016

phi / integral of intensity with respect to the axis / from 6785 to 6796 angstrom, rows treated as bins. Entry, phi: 35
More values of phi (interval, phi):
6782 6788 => 19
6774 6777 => 9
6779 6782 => 9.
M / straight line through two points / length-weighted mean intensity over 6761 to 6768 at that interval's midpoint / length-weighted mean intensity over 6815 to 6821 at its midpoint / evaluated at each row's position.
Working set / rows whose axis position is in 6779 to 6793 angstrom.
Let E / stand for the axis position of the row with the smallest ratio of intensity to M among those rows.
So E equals 6785.59 angstrom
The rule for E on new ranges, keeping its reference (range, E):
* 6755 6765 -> 6763.75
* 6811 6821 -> 6820.05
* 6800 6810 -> 6801.23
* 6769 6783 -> 6769.98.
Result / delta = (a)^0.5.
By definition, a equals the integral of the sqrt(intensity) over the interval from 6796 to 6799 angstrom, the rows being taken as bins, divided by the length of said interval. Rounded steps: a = 1.77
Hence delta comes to 1.33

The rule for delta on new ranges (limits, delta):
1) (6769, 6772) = 1.32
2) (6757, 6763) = 1.32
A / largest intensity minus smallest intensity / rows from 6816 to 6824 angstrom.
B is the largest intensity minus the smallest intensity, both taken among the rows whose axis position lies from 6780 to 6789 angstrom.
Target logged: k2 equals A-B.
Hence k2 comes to 0.08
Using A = 0.10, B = 0.026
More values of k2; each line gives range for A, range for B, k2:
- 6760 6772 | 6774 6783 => 0.04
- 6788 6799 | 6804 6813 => -0.05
